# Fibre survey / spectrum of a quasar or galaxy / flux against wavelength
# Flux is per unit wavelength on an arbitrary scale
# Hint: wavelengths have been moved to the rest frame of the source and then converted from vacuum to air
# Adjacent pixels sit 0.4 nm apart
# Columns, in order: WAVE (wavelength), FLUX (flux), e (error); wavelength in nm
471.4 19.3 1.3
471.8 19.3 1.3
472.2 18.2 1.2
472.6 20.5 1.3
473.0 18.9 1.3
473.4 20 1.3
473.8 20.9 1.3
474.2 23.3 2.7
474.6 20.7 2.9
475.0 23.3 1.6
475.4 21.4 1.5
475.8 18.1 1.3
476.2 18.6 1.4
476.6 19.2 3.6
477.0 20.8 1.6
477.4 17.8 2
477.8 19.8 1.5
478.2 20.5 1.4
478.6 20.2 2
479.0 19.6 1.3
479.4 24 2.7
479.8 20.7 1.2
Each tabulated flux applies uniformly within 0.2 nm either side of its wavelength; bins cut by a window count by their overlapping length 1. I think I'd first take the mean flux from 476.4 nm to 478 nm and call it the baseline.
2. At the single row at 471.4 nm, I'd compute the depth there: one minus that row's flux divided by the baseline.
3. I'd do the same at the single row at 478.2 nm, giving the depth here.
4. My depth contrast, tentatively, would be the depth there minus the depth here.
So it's 0.062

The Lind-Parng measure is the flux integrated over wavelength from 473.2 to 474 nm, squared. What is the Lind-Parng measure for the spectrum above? 268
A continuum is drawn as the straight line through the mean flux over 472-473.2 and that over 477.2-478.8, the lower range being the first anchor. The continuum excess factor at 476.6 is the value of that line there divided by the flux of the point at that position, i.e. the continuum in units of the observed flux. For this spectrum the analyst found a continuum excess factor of 1.01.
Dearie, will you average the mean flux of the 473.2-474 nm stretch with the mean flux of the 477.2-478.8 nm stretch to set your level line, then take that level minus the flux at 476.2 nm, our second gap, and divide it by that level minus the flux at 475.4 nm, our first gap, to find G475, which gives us -1.0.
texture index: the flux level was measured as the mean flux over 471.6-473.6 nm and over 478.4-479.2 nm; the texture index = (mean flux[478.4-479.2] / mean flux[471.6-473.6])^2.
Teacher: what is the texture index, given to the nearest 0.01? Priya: 1.05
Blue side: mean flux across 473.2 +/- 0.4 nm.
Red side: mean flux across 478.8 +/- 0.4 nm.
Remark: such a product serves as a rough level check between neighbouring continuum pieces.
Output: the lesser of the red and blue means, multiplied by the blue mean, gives 378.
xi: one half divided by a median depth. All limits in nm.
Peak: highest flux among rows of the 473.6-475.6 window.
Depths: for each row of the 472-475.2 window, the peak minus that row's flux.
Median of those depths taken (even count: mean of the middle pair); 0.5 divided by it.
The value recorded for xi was 0.19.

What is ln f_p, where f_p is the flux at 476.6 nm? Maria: 2.95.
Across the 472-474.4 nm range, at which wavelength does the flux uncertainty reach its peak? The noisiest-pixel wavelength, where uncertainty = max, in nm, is 474.2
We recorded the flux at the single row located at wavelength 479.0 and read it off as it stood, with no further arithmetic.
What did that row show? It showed 19.6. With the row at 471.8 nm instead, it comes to 19.3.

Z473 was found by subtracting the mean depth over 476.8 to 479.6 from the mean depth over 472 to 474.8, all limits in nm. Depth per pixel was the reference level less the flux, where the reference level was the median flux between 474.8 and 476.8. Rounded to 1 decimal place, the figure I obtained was 0.0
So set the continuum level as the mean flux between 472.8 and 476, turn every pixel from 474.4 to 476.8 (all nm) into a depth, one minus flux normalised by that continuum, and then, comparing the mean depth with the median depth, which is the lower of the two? 0.03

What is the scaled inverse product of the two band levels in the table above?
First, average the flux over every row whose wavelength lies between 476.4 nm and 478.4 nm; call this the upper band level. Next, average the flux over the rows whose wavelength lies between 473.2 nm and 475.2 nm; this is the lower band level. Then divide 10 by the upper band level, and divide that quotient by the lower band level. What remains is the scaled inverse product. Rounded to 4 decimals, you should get 0.0236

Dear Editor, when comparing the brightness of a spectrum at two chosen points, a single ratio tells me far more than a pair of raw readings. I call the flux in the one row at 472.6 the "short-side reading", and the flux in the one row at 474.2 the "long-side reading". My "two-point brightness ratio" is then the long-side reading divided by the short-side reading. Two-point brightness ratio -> 1.14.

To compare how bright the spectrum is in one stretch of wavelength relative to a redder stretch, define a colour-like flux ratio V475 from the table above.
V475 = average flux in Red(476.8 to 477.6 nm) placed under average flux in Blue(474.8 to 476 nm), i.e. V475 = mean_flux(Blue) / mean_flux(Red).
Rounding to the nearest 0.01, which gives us 1.08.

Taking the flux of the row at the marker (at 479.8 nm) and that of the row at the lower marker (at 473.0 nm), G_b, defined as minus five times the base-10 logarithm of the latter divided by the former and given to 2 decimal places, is 0.20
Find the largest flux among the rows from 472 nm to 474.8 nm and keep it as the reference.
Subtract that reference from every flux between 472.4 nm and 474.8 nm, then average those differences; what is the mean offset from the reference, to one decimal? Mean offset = -2.6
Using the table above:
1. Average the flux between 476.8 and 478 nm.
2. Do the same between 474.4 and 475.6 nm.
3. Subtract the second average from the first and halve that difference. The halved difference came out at -1.2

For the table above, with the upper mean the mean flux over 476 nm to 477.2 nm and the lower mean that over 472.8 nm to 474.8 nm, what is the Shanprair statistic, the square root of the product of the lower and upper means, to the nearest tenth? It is 20.1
